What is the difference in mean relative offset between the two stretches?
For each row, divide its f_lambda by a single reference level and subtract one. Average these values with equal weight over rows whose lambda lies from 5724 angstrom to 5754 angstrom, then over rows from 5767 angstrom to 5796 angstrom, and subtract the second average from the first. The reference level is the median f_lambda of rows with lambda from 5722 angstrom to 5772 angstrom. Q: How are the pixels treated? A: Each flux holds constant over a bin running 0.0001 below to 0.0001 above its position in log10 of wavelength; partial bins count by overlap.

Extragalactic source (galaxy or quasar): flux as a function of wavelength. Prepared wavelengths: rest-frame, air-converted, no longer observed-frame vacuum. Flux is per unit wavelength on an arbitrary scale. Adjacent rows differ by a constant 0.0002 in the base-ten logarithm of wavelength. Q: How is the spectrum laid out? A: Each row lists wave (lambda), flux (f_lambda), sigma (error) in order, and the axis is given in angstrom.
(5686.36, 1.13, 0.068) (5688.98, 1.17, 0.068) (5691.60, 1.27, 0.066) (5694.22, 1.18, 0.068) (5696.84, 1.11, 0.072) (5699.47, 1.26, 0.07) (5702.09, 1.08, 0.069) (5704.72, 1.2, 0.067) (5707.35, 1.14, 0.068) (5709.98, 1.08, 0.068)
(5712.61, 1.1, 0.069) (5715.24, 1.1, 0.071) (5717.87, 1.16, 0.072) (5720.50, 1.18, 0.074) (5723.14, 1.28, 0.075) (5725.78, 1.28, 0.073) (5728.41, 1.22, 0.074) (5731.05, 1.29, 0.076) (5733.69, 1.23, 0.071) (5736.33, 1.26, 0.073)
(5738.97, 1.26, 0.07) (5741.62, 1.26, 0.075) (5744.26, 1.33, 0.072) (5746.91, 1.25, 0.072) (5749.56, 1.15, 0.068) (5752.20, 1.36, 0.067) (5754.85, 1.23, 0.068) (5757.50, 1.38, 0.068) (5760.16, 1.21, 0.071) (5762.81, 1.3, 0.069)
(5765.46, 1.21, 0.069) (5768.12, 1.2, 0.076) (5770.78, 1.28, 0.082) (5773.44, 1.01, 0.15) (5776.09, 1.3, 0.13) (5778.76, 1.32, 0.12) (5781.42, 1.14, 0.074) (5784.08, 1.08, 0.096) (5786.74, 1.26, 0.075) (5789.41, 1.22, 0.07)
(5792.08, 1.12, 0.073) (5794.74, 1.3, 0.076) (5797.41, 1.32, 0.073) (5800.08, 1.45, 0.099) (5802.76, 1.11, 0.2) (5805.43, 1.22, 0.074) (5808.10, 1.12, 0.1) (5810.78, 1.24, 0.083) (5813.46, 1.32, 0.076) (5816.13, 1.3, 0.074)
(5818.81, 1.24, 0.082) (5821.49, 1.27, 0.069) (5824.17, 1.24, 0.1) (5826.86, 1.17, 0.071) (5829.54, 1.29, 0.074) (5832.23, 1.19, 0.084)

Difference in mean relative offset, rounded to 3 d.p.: 0.048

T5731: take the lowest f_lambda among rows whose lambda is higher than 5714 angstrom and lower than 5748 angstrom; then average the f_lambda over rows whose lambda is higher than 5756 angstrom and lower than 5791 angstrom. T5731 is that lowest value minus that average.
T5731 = -0.12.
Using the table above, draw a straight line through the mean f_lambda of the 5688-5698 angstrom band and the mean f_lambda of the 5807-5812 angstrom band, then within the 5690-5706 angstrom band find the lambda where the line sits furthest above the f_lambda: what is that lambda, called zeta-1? 5702.09 angstrom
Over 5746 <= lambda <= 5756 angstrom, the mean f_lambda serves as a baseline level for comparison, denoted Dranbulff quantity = 1.25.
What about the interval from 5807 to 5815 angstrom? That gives 1.23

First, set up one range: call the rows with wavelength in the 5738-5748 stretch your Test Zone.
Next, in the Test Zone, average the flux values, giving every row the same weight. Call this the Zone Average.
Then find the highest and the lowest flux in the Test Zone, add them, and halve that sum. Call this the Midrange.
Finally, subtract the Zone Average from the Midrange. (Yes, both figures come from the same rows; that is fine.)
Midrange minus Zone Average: 0.015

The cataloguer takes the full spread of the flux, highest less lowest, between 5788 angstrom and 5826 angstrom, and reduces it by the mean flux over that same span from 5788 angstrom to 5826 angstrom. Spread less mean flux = -0.91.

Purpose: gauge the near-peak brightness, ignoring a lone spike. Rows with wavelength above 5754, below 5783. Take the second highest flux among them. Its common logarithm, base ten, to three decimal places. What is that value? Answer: 0.121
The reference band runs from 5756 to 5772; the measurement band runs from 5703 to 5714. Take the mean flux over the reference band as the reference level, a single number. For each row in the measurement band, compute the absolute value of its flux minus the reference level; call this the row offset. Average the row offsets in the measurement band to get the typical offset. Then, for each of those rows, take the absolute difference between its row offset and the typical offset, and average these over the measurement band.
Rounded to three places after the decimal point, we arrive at 0.040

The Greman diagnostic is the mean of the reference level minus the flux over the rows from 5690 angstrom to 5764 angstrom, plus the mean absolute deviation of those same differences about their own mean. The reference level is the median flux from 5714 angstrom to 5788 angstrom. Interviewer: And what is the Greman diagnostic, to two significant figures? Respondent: 0.10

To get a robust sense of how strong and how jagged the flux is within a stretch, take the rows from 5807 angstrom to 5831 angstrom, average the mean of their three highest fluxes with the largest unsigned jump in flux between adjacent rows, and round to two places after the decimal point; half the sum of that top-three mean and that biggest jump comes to 0.71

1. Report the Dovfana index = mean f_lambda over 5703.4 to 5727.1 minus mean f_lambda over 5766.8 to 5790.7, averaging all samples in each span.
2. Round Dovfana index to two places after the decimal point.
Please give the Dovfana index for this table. -0.03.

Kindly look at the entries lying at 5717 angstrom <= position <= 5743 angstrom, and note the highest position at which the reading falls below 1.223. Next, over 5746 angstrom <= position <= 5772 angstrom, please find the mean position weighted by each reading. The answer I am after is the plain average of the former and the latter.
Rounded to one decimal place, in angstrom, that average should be 5743.6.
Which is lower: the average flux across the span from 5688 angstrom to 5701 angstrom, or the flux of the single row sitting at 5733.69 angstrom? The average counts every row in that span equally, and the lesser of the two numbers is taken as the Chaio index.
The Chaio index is 1.20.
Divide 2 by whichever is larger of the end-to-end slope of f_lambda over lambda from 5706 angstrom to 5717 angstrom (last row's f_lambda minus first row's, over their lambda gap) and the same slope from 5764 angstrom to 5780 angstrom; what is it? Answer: 242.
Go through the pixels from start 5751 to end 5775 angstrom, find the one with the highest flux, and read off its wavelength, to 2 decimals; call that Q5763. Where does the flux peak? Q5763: 5757.50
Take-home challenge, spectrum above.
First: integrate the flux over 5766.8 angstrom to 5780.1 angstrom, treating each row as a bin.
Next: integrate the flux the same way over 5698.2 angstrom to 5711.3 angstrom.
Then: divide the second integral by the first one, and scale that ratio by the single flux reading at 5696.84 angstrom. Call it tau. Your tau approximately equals 1.03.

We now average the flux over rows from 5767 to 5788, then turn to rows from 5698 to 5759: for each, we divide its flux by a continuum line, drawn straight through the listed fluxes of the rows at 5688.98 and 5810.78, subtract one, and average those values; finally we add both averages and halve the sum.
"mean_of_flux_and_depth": 0.61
